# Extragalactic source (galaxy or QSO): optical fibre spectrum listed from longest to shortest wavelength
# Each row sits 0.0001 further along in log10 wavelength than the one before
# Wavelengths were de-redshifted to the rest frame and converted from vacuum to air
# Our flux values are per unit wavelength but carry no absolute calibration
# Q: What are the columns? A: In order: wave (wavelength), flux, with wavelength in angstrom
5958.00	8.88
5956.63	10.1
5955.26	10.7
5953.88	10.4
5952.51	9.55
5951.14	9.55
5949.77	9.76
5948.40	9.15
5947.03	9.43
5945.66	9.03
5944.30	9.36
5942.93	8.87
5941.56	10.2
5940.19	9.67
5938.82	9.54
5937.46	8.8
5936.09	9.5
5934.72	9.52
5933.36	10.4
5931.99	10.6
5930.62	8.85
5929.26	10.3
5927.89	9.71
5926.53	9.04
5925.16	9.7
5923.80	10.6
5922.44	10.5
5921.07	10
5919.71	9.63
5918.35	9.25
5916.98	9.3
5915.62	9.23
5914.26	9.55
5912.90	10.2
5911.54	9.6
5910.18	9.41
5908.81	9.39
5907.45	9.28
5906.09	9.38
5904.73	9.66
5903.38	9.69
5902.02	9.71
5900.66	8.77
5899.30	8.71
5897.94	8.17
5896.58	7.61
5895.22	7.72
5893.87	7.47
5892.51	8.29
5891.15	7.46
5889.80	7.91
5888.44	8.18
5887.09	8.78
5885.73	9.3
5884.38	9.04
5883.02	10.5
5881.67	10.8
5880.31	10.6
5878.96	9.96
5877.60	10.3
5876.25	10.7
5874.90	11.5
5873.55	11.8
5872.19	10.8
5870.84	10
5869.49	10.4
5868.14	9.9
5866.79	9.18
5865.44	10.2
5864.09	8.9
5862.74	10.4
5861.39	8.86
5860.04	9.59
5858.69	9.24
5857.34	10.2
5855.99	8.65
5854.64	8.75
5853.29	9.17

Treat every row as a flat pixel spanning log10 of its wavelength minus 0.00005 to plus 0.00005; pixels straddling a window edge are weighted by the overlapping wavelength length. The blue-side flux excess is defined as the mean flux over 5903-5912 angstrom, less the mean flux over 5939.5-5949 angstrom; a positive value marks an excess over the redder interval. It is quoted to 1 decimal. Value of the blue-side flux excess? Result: 0.1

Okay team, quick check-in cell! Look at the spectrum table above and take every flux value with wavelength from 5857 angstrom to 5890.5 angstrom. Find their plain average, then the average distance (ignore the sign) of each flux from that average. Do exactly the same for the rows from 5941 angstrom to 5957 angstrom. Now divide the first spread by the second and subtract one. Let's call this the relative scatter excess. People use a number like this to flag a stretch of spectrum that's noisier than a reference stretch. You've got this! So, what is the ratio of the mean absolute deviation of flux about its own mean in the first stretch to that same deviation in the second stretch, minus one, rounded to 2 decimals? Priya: 0.70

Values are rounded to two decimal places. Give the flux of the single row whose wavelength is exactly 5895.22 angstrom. 7.72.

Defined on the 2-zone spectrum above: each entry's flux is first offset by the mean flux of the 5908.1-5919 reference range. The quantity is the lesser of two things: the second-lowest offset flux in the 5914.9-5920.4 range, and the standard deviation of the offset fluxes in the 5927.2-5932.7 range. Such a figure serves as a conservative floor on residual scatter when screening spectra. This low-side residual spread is -0.2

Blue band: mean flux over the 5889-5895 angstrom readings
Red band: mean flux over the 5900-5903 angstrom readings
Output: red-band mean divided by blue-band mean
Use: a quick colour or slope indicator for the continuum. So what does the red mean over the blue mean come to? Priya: 1.19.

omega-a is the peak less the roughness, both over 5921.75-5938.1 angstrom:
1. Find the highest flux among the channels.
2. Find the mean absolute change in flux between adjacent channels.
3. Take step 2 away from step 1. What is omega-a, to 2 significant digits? 9.9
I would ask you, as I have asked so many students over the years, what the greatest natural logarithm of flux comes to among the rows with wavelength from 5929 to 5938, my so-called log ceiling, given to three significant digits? 2.36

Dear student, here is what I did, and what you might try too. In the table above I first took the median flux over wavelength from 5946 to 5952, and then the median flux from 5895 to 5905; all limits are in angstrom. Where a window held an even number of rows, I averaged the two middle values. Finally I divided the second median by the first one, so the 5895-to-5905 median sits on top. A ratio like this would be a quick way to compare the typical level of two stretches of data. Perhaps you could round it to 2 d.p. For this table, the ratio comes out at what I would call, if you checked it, 0.92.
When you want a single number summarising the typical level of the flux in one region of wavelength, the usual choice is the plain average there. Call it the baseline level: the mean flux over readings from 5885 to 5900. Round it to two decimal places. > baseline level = 8.15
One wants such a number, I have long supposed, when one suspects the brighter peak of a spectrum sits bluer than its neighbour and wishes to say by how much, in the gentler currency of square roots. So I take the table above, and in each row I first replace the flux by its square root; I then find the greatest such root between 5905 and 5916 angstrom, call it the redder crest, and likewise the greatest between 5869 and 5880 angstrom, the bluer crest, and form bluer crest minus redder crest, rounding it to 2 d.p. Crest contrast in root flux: 0.24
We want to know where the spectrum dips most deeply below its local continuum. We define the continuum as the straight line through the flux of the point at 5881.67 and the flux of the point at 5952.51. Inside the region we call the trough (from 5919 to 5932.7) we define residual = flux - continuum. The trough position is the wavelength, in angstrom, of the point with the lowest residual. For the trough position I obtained 5930.62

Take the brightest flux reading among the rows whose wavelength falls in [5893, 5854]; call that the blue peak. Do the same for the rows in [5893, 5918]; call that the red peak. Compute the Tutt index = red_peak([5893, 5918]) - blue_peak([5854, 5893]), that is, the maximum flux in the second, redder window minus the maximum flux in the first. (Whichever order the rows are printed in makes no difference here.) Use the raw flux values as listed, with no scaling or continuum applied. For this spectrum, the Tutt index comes -1.6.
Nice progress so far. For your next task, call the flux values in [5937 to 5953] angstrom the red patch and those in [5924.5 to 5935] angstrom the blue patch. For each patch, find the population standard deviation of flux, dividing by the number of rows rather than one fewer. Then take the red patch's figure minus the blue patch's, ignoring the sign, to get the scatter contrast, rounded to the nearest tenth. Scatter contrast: 0.2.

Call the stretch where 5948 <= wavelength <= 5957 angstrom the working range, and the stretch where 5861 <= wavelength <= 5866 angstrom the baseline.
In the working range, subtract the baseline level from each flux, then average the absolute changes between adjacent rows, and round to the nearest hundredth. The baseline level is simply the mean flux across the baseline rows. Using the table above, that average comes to 0.43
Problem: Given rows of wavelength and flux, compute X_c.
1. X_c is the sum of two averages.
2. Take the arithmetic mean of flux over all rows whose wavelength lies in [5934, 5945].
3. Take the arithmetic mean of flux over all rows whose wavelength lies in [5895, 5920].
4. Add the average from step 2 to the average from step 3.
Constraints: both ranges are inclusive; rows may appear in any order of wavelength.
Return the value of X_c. 18.6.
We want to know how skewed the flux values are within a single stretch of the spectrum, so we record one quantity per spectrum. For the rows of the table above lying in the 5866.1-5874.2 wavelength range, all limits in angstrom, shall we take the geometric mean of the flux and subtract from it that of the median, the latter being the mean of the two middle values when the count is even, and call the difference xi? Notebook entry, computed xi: 0.12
